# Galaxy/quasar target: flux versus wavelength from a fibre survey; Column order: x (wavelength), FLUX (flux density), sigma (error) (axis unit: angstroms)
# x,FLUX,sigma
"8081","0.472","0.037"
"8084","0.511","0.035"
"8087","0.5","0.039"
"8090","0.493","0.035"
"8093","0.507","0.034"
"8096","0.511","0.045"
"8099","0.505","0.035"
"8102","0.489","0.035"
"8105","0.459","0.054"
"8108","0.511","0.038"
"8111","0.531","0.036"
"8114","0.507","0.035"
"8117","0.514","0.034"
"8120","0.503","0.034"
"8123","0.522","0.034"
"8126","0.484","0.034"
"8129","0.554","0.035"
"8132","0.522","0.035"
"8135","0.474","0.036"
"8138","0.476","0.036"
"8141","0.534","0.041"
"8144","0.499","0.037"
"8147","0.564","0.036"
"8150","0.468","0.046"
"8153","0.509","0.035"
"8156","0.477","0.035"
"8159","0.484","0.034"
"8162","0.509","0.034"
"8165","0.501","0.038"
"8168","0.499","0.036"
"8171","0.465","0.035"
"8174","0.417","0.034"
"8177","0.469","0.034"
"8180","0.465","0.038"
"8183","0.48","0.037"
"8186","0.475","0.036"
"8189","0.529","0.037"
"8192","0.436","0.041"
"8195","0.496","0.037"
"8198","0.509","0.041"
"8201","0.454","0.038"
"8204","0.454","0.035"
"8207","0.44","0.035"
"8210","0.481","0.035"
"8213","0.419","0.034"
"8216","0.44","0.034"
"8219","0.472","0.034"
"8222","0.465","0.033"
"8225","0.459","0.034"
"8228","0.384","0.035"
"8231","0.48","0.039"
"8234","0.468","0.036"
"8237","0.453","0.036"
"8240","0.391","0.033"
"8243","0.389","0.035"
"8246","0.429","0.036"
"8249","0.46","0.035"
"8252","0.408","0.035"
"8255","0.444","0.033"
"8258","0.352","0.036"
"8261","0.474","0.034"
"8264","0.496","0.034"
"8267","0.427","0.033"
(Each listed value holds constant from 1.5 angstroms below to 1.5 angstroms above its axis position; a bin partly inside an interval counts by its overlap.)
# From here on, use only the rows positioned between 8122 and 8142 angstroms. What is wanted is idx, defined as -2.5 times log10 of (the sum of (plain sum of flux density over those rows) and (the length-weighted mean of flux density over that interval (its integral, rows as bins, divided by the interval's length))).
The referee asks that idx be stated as -1.53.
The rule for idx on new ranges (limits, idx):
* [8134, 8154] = -1.51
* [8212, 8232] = -1.38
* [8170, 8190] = -1.44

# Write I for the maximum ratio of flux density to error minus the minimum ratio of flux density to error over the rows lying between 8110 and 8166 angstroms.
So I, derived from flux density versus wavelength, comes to 5.7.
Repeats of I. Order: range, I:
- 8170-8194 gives 3.7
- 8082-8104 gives 3.6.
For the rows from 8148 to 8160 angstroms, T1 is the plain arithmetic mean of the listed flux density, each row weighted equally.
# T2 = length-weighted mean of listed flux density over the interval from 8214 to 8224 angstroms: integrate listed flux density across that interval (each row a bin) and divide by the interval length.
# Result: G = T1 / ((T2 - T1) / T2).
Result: -8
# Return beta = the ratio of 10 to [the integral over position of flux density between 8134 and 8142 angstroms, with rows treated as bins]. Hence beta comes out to 2.5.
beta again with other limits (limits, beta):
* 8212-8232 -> 1.1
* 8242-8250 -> 2.9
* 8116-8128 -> 1.6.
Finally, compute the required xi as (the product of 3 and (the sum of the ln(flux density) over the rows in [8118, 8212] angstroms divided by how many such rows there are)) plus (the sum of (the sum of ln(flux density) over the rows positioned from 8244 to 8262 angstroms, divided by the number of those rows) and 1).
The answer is -2.01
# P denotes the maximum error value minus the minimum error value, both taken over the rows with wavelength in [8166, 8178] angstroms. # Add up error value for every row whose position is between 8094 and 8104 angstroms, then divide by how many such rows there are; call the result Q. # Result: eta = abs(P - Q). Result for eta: 0.036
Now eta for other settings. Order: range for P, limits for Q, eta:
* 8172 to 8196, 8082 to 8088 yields 0.030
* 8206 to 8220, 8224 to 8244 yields 0.034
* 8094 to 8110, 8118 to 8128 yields 0.015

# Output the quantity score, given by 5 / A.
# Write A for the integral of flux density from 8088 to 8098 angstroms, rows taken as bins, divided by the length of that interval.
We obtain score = 9.9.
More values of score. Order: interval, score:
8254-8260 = 12.5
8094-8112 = 10.0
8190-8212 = 10.7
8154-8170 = 10.1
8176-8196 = 10.5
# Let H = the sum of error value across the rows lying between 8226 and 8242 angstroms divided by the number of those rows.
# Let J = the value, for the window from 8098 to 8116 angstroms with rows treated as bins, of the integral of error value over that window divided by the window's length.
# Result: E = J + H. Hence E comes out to 0.0746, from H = 0.0358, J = 0.0388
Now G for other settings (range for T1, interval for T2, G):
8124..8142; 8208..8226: -4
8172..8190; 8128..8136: 5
